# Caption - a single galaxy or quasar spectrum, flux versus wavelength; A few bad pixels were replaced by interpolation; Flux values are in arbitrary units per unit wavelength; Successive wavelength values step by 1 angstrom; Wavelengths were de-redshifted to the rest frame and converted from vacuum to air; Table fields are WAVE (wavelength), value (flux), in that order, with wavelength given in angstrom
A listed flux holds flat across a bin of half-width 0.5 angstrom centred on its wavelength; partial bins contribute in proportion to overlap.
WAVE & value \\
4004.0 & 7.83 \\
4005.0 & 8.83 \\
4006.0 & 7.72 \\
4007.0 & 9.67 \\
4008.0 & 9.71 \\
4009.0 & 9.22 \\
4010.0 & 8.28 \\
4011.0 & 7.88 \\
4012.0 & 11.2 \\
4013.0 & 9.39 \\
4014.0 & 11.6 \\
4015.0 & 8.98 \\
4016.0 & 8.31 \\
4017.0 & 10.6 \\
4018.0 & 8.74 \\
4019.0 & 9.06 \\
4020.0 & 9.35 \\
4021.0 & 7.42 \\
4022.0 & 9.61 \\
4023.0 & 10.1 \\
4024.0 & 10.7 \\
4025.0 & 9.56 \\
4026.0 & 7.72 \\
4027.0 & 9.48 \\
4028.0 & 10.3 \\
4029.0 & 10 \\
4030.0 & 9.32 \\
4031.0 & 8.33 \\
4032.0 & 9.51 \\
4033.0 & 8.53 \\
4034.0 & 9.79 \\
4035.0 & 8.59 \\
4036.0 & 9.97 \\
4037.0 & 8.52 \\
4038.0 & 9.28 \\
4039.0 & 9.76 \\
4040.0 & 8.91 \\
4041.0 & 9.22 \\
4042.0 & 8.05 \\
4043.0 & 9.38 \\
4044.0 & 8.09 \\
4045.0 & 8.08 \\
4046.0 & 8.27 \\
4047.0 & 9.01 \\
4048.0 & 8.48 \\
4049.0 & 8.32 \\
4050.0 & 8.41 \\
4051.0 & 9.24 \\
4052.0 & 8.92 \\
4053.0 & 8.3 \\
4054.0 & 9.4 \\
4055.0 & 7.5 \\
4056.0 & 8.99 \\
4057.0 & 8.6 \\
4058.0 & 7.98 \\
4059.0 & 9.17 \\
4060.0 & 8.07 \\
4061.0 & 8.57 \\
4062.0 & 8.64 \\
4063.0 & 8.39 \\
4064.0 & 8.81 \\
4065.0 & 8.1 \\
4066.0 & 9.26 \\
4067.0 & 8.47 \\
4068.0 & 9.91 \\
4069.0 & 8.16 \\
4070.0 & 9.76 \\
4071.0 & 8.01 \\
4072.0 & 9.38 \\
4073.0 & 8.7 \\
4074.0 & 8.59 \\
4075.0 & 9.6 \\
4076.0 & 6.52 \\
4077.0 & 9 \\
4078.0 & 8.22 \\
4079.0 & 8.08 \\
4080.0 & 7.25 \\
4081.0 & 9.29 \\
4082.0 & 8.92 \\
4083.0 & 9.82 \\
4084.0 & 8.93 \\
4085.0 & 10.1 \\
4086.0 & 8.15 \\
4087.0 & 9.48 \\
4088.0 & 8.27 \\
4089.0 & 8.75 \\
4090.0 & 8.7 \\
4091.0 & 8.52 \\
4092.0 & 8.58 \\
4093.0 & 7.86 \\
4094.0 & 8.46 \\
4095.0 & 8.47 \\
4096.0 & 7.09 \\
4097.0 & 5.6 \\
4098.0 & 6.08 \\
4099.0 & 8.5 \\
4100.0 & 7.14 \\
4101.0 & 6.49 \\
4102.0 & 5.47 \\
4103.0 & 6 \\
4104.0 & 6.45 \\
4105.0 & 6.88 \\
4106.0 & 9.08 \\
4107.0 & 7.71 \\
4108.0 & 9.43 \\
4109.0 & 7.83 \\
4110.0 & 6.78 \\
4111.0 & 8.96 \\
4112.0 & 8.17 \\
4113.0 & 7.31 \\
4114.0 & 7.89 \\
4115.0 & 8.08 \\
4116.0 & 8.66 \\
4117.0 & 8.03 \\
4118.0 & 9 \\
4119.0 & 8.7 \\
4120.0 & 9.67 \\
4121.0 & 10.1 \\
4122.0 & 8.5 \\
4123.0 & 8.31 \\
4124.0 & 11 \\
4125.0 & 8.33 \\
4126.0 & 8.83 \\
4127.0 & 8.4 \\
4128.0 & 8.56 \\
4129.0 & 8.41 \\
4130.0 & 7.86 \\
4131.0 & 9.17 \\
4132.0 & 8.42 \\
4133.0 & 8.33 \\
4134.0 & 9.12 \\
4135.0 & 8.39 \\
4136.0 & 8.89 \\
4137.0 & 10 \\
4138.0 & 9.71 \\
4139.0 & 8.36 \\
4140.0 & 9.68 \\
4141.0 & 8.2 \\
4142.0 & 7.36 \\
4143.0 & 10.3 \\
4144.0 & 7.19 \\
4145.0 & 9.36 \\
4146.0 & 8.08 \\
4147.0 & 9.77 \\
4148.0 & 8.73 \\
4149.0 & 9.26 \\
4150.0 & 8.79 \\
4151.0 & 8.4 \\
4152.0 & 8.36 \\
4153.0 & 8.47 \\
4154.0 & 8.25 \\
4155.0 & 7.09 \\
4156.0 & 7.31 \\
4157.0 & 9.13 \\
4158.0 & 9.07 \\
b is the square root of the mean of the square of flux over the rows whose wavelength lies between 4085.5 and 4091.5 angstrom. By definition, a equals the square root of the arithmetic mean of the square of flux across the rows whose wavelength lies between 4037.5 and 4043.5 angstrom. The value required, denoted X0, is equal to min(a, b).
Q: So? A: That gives 8.66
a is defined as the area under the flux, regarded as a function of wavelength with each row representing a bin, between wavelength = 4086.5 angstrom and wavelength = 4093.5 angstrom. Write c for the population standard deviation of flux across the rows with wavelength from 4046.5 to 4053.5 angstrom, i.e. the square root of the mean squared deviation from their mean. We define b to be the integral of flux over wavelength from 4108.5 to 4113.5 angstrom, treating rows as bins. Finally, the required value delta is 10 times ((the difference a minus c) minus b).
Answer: 208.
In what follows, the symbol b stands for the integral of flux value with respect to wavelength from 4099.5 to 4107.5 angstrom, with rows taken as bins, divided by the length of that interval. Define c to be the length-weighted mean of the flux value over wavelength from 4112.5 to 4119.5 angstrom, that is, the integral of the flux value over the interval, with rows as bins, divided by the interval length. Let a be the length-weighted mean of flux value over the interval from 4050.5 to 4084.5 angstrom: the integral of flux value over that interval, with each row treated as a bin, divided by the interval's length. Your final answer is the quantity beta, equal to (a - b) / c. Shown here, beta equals 0.21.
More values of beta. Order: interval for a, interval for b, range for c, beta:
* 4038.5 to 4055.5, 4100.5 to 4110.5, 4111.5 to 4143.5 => 0.17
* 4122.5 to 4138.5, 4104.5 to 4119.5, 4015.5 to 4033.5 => 0.07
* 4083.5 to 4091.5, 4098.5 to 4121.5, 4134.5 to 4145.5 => 0.11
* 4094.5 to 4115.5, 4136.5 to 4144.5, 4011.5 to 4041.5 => -0.15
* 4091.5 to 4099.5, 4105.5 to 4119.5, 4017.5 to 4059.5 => -0.08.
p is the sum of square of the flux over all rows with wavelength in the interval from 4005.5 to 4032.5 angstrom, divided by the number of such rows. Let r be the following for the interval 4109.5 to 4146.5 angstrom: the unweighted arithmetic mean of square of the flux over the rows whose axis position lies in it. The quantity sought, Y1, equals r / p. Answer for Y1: 0.86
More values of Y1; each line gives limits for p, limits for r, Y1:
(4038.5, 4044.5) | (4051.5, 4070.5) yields 0.95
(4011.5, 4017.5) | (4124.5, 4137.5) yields 0.74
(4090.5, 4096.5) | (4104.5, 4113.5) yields 0.97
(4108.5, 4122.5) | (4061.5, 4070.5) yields 1.10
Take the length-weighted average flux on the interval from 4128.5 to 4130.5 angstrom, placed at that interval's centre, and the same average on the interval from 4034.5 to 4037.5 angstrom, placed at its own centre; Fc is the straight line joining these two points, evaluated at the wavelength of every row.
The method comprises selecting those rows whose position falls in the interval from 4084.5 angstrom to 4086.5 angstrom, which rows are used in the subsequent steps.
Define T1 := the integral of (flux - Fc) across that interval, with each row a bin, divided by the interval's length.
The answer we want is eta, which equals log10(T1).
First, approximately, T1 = 0.6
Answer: -0.2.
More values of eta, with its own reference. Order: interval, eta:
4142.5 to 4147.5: 0.0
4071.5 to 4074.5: -0.7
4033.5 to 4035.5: -0.8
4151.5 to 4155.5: -0.9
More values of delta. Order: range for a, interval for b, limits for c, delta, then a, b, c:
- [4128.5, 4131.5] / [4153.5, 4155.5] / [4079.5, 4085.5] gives 92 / 25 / 15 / 0.9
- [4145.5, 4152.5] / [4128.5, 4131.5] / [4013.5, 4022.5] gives 348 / 61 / 25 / 1.2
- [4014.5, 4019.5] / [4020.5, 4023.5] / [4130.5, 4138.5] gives 180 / 46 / 27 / 0.6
